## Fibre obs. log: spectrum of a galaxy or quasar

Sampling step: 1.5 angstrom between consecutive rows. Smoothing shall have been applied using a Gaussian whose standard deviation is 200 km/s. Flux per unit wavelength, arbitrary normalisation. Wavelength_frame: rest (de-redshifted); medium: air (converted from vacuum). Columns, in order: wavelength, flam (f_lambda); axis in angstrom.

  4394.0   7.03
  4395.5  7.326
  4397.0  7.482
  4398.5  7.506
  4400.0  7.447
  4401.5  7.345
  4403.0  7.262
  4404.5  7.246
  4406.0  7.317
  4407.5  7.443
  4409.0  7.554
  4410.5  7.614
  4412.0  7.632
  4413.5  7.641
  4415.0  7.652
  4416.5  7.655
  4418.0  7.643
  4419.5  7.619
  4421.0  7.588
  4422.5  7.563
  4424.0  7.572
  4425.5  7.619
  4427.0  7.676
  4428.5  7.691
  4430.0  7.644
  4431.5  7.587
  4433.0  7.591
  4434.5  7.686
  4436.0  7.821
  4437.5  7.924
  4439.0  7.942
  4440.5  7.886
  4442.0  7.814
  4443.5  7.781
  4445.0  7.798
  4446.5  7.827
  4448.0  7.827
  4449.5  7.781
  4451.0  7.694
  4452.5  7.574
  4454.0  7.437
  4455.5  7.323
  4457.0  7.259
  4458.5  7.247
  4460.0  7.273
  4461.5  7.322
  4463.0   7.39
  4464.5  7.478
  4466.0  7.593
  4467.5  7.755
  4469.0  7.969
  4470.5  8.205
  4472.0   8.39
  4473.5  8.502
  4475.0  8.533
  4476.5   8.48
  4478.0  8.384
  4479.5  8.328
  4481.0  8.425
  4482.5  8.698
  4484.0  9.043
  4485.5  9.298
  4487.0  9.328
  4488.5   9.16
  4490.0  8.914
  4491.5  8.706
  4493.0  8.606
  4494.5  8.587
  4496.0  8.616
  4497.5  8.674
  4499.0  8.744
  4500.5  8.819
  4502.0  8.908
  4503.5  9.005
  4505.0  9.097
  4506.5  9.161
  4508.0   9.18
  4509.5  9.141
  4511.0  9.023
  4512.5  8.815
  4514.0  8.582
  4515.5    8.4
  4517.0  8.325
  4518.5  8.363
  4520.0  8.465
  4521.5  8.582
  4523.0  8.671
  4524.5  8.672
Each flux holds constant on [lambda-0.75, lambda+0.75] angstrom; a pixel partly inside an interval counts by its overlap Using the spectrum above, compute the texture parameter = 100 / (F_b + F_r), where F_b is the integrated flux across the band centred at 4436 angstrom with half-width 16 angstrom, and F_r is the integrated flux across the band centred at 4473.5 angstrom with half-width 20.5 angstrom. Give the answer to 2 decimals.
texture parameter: 0.17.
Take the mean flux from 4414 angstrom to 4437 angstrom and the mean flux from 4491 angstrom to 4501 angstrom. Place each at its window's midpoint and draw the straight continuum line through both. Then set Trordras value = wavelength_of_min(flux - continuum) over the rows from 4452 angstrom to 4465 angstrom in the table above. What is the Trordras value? 4458.5 angstrom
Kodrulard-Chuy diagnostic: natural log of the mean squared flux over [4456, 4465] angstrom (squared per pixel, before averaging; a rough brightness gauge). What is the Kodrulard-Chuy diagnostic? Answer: 3.98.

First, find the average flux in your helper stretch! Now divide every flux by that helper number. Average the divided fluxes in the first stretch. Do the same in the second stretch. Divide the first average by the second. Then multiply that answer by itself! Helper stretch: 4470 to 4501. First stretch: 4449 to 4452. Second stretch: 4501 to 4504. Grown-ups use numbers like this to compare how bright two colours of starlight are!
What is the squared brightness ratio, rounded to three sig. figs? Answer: 0.746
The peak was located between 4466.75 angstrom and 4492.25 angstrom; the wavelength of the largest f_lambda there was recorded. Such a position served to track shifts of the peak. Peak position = 4487.0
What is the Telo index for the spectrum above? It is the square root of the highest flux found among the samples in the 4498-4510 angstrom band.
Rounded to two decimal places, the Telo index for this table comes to 3.03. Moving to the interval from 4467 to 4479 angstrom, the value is 2.92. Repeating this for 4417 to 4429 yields 2.77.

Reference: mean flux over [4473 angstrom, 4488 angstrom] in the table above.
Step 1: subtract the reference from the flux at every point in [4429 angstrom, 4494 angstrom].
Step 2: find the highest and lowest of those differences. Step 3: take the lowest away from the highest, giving 2.08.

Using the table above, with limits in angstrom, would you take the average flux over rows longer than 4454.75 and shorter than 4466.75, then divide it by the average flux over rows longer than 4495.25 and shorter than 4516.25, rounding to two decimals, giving 0.83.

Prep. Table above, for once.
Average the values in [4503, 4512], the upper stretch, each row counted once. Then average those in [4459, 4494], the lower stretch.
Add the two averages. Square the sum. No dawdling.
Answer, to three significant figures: 304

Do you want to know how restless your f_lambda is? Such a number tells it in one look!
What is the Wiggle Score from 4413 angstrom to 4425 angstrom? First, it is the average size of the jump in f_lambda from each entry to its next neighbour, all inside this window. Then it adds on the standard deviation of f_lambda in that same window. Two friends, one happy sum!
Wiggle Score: 0.05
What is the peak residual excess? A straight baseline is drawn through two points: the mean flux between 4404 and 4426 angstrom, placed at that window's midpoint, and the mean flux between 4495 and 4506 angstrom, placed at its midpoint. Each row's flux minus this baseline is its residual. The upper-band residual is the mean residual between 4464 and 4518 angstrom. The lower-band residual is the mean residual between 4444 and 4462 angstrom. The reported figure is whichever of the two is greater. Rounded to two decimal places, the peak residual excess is -0.06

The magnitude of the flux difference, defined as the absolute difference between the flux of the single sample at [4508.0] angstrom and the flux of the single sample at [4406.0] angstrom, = 1.9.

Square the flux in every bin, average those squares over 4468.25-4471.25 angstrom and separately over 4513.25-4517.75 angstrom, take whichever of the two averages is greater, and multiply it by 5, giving 356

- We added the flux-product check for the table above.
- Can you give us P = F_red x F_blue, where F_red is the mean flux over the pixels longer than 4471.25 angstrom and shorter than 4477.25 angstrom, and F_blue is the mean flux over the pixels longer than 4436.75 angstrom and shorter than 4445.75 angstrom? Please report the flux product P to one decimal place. 66.6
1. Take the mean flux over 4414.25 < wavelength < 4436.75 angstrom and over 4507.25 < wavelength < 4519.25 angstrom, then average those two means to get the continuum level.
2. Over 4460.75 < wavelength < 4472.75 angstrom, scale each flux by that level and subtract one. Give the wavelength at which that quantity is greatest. 4472.0 angstrom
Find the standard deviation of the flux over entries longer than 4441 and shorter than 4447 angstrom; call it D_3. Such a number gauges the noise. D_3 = 0.02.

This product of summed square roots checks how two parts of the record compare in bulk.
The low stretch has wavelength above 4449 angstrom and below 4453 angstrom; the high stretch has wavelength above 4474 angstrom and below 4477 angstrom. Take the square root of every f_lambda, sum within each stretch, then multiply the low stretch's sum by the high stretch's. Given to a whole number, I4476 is 49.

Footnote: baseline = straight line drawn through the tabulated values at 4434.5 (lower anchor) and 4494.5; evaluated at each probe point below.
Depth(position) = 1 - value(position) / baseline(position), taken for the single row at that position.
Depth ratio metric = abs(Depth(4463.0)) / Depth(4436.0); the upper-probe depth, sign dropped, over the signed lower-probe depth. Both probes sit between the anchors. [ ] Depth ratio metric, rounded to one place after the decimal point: -6.1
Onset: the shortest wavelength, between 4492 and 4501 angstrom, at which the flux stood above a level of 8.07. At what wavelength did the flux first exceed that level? 4493.0 angstrom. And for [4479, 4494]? 4479.5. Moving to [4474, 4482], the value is 4475.0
